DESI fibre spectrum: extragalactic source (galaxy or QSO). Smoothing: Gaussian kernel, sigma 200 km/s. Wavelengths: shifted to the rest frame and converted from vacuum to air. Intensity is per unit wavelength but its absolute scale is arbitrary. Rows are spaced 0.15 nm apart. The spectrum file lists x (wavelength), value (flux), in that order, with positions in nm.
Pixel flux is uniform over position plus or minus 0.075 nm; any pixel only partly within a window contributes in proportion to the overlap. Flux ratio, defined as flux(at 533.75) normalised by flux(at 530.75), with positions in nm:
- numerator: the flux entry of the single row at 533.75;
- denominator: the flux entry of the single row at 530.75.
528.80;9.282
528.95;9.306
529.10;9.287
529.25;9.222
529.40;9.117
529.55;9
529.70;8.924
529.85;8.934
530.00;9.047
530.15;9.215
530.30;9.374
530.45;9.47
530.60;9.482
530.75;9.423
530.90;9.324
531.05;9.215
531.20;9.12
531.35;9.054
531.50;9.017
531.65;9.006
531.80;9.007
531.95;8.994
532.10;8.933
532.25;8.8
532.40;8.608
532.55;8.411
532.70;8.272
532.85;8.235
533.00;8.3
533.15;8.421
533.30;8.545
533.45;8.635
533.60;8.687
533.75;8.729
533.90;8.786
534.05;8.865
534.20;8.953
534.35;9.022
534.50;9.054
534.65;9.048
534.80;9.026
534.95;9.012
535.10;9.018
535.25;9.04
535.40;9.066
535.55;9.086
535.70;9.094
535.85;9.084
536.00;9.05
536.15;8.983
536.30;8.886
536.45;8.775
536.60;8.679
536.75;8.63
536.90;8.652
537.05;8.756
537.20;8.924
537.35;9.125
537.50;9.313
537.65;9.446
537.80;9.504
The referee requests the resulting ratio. 0.926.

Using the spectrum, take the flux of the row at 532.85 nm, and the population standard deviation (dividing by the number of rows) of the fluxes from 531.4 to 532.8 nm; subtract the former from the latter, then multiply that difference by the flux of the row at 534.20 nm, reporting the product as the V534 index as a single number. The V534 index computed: -71.3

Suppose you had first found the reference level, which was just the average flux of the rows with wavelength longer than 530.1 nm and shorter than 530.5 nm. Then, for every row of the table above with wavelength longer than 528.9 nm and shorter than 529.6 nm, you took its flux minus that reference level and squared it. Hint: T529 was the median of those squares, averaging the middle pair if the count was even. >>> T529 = 0.02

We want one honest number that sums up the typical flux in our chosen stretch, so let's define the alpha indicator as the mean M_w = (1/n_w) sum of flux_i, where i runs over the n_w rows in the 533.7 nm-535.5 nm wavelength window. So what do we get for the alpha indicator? 8.97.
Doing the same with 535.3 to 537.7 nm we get 8.97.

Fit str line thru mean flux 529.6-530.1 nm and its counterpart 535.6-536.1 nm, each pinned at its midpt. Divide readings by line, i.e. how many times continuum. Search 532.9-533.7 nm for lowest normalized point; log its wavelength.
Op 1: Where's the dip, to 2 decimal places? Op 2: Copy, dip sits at 533.00 nm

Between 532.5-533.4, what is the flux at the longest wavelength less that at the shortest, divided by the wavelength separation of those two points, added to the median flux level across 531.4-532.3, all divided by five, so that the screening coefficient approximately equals 1.84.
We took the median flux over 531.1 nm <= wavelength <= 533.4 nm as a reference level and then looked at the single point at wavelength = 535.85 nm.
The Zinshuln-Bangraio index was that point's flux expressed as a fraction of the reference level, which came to 1.03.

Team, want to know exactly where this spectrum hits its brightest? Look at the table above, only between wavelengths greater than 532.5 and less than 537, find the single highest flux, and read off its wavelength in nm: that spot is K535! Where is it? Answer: 535.70 nm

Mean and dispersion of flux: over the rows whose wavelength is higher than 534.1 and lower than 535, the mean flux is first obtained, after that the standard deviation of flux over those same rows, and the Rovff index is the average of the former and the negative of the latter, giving 4.49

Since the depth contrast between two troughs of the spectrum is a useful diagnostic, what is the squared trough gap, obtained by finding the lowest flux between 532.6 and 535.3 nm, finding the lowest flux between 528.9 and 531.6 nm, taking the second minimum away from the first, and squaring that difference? 0.47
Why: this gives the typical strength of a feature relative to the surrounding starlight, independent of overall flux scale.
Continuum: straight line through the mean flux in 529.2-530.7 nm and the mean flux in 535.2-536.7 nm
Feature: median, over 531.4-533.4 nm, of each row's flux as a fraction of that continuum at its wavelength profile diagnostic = 0.95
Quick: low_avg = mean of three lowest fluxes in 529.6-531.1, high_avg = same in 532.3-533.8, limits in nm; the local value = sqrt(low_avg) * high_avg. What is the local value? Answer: 24.8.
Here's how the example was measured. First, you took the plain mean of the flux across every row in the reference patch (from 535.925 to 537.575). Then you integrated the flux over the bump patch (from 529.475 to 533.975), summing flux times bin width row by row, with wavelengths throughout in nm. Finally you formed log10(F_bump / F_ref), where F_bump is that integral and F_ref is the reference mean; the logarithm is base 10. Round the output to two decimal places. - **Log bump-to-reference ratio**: 0.65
